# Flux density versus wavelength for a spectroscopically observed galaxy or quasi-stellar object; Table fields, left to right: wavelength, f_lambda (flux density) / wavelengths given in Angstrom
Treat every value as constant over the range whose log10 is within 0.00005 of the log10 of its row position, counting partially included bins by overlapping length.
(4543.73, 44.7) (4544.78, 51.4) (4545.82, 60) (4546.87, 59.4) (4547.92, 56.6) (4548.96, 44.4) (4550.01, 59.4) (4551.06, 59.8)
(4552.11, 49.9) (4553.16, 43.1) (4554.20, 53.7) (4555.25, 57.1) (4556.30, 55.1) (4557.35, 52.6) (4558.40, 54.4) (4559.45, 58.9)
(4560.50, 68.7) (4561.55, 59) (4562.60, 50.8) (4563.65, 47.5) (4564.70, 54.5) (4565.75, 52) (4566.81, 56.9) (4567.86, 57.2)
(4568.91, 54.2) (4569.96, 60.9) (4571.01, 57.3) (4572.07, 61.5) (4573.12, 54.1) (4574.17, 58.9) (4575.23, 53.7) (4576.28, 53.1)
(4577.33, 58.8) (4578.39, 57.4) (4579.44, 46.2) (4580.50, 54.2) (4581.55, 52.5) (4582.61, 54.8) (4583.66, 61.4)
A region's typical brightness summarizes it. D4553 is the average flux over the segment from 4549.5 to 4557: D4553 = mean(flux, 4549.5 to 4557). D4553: 54.0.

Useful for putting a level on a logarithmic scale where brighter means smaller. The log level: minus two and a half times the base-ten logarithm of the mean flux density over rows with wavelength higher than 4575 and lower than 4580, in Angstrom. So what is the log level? -4.33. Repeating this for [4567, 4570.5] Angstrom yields -4.40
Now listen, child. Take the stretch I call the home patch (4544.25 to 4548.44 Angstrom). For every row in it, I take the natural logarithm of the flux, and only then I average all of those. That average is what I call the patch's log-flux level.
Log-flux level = 4.04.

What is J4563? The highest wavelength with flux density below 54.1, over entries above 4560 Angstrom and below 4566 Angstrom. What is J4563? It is 4565.75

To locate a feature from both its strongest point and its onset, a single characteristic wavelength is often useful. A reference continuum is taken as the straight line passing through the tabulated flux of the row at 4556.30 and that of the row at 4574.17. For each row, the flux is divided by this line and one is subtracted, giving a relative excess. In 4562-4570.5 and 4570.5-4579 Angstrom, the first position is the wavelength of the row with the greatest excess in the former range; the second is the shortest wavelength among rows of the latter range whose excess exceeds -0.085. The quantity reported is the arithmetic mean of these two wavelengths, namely 4570.5 Angstrom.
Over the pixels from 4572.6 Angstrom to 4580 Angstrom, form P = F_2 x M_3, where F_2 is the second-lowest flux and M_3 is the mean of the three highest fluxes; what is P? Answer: 3099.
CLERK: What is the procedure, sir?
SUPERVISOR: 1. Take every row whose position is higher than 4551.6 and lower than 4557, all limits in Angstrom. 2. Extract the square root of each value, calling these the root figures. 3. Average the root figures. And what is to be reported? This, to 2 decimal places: 7.19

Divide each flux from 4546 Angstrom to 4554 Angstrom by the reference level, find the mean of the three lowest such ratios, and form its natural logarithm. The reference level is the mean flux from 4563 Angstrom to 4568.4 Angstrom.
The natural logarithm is -0.16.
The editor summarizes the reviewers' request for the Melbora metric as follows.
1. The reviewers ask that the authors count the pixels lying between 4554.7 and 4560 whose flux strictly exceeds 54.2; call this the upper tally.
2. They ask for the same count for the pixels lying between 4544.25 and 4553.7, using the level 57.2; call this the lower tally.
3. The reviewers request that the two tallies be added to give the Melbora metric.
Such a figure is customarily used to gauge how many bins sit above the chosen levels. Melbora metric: 8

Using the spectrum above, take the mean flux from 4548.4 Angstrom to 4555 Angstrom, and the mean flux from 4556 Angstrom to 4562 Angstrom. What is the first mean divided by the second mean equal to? 0.89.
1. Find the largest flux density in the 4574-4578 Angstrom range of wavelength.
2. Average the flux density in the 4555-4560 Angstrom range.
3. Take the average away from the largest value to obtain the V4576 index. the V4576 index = 3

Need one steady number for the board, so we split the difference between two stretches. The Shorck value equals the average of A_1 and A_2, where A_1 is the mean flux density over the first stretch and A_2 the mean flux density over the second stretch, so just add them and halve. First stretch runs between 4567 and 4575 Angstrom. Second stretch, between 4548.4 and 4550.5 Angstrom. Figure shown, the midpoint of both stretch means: 54.8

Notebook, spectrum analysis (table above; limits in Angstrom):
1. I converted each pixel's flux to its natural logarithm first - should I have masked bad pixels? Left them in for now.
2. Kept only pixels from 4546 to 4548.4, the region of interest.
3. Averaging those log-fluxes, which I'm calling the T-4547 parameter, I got 4.06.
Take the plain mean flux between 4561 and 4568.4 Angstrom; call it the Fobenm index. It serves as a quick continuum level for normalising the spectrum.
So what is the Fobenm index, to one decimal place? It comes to 54.0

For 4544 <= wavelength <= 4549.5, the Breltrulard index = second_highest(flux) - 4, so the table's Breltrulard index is 55.4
